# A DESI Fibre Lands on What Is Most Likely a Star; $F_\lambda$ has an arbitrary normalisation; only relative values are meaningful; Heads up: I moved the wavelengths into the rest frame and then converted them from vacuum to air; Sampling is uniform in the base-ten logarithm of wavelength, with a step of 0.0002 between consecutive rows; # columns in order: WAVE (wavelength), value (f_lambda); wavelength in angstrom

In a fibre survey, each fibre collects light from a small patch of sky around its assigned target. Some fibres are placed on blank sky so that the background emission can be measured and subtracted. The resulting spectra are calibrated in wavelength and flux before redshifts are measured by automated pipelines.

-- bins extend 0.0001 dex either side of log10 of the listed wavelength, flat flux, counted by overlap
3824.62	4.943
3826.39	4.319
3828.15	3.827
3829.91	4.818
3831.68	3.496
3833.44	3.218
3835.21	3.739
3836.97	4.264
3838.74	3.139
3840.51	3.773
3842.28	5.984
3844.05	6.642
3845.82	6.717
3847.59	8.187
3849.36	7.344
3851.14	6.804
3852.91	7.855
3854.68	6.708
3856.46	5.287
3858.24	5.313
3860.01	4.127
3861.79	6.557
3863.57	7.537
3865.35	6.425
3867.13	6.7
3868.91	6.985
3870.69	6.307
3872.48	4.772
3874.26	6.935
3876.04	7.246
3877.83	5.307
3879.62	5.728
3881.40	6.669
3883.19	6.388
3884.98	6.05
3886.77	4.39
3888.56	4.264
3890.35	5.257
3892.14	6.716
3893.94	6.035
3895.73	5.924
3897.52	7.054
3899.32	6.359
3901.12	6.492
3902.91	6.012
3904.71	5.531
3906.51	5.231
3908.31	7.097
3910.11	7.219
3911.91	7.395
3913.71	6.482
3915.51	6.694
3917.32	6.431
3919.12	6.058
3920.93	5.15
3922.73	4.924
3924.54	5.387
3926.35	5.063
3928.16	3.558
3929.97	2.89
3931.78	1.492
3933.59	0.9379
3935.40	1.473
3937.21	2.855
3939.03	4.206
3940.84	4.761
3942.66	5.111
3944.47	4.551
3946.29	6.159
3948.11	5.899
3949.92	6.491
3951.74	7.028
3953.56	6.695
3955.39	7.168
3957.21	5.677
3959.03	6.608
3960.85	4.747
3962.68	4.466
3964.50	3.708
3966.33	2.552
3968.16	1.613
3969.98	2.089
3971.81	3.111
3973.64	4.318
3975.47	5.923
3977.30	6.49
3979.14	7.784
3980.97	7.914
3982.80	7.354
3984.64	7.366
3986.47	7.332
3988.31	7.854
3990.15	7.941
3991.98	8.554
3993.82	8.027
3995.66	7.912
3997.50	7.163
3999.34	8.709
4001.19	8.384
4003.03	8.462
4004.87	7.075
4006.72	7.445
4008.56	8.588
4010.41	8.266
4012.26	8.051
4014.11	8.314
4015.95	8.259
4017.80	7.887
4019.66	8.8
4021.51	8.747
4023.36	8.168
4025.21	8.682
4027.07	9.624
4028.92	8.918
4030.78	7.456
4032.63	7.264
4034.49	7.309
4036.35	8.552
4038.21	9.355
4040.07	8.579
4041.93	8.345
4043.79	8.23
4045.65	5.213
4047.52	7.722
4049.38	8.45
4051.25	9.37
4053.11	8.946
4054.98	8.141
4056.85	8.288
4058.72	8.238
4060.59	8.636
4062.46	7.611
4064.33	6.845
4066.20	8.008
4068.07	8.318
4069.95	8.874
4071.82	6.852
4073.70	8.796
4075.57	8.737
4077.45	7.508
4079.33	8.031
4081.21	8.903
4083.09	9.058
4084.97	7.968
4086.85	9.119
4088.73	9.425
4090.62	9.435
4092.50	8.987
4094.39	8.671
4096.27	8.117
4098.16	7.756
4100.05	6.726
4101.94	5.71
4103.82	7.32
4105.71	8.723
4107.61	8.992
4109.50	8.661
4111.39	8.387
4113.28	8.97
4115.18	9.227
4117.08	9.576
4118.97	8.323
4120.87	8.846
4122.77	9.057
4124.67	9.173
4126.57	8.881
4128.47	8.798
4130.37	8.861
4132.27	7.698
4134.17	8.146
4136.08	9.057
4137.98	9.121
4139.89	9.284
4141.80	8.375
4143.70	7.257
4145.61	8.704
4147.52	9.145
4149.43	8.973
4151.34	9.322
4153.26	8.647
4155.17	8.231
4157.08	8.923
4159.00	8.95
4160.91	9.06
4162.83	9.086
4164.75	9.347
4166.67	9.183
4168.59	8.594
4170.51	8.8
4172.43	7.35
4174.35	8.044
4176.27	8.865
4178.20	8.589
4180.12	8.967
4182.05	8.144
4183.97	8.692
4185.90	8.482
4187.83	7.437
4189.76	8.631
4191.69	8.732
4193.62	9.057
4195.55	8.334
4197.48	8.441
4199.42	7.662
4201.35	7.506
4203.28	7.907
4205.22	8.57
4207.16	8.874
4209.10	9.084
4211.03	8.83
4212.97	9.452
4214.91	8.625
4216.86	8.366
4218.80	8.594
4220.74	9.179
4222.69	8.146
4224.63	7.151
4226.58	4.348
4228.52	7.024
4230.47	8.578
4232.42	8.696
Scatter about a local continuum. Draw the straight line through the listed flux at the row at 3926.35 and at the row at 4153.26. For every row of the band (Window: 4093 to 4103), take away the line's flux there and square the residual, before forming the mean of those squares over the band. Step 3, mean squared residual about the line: 1.35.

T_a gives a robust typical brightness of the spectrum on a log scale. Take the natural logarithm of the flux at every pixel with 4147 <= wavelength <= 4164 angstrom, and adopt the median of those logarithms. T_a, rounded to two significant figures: 2.2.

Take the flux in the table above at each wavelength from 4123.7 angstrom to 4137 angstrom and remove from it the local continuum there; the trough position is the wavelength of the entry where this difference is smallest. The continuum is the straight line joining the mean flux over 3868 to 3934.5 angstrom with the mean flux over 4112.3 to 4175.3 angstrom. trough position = 4132.27 angstrom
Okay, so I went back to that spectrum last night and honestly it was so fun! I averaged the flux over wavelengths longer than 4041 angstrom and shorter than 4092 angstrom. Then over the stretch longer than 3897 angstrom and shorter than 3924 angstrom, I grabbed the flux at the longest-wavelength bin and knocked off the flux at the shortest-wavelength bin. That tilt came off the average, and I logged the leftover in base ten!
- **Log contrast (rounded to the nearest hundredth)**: 1.02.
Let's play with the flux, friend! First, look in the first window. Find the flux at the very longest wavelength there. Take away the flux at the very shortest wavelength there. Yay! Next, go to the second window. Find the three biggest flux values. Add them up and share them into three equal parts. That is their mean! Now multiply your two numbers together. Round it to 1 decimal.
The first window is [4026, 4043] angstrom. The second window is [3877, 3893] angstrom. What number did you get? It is -8.4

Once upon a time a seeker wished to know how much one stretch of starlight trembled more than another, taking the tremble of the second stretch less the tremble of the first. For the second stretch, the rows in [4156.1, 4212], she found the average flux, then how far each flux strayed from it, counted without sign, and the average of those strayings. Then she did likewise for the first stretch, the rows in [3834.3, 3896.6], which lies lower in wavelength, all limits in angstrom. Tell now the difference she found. -0.59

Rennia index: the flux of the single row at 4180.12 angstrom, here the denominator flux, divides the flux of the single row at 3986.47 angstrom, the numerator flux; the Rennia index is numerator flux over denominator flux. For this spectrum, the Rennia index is 0.82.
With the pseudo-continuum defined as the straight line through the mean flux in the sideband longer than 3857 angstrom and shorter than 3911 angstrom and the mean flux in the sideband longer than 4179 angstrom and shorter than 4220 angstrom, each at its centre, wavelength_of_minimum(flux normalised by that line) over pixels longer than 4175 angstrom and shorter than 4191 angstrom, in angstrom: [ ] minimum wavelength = 4187.83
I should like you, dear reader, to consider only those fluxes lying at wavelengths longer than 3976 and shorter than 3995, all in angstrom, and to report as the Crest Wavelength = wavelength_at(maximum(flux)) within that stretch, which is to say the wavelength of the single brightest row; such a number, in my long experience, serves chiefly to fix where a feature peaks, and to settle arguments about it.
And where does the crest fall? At 3991.98 angstrom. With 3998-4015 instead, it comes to 3999.34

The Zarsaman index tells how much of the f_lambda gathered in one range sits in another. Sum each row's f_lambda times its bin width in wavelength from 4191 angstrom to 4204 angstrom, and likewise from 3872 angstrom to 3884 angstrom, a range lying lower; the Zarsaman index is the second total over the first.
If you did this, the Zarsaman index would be 0.69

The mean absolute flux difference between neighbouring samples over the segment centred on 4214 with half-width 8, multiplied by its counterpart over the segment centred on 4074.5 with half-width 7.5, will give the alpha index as 0.44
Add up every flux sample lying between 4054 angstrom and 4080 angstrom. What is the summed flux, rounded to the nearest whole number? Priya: 113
